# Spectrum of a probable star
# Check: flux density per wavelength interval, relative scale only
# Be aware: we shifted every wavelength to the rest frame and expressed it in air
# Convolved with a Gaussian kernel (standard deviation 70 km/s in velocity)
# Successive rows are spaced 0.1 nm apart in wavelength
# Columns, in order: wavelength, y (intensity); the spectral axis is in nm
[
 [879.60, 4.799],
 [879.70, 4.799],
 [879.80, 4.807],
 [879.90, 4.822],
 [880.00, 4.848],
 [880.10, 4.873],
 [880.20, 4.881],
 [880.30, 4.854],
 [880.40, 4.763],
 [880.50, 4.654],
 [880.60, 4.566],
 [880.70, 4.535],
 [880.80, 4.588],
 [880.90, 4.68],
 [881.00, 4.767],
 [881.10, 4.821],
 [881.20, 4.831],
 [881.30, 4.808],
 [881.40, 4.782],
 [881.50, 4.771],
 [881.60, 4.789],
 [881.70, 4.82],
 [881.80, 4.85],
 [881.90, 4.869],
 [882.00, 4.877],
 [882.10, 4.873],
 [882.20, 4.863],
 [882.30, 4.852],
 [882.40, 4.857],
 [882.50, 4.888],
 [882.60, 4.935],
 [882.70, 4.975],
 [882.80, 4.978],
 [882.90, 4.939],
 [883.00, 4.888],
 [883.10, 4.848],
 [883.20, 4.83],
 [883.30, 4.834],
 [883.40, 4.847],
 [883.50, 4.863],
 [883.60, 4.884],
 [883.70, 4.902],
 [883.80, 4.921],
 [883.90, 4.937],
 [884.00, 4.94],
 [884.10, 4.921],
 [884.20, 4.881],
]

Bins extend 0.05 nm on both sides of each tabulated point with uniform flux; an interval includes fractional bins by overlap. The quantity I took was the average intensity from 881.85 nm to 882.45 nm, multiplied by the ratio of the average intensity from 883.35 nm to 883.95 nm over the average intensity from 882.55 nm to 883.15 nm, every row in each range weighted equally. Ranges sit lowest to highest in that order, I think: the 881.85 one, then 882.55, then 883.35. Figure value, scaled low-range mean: 4.83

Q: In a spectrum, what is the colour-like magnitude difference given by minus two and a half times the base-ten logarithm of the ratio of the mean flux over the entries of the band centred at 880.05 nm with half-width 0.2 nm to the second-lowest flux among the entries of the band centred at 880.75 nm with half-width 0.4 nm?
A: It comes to -0.067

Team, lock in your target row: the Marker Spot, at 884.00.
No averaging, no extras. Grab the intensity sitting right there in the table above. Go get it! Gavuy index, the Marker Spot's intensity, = 4.94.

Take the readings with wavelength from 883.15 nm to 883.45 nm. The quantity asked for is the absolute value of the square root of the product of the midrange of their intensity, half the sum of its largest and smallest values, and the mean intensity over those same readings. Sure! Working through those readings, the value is 4.84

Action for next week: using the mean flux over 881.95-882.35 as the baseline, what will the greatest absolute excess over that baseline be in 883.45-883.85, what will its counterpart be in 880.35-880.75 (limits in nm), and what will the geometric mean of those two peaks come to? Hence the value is 0.13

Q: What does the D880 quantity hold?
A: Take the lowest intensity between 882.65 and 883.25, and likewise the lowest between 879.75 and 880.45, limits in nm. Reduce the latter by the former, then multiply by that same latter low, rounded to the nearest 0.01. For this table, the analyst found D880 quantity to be -0.32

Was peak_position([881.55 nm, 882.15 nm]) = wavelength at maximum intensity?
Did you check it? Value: 882.00 nm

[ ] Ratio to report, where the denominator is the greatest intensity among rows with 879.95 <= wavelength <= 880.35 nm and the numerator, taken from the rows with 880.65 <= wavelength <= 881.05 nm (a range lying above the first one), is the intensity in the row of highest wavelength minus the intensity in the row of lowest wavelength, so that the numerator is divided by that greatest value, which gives 0.048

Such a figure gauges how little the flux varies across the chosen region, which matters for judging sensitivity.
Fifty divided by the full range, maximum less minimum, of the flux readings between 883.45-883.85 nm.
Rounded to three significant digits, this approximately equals 862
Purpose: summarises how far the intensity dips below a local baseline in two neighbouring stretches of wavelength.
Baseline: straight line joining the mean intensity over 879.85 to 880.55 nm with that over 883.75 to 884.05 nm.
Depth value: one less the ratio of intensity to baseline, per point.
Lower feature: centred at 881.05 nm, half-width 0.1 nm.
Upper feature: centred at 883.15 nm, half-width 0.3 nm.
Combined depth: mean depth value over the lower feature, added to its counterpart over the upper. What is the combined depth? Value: 0.0187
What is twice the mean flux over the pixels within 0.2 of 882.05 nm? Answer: 9.74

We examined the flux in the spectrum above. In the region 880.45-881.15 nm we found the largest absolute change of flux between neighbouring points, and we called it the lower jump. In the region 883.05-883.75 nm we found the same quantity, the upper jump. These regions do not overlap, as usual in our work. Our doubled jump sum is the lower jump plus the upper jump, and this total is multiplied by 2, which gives 0.23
